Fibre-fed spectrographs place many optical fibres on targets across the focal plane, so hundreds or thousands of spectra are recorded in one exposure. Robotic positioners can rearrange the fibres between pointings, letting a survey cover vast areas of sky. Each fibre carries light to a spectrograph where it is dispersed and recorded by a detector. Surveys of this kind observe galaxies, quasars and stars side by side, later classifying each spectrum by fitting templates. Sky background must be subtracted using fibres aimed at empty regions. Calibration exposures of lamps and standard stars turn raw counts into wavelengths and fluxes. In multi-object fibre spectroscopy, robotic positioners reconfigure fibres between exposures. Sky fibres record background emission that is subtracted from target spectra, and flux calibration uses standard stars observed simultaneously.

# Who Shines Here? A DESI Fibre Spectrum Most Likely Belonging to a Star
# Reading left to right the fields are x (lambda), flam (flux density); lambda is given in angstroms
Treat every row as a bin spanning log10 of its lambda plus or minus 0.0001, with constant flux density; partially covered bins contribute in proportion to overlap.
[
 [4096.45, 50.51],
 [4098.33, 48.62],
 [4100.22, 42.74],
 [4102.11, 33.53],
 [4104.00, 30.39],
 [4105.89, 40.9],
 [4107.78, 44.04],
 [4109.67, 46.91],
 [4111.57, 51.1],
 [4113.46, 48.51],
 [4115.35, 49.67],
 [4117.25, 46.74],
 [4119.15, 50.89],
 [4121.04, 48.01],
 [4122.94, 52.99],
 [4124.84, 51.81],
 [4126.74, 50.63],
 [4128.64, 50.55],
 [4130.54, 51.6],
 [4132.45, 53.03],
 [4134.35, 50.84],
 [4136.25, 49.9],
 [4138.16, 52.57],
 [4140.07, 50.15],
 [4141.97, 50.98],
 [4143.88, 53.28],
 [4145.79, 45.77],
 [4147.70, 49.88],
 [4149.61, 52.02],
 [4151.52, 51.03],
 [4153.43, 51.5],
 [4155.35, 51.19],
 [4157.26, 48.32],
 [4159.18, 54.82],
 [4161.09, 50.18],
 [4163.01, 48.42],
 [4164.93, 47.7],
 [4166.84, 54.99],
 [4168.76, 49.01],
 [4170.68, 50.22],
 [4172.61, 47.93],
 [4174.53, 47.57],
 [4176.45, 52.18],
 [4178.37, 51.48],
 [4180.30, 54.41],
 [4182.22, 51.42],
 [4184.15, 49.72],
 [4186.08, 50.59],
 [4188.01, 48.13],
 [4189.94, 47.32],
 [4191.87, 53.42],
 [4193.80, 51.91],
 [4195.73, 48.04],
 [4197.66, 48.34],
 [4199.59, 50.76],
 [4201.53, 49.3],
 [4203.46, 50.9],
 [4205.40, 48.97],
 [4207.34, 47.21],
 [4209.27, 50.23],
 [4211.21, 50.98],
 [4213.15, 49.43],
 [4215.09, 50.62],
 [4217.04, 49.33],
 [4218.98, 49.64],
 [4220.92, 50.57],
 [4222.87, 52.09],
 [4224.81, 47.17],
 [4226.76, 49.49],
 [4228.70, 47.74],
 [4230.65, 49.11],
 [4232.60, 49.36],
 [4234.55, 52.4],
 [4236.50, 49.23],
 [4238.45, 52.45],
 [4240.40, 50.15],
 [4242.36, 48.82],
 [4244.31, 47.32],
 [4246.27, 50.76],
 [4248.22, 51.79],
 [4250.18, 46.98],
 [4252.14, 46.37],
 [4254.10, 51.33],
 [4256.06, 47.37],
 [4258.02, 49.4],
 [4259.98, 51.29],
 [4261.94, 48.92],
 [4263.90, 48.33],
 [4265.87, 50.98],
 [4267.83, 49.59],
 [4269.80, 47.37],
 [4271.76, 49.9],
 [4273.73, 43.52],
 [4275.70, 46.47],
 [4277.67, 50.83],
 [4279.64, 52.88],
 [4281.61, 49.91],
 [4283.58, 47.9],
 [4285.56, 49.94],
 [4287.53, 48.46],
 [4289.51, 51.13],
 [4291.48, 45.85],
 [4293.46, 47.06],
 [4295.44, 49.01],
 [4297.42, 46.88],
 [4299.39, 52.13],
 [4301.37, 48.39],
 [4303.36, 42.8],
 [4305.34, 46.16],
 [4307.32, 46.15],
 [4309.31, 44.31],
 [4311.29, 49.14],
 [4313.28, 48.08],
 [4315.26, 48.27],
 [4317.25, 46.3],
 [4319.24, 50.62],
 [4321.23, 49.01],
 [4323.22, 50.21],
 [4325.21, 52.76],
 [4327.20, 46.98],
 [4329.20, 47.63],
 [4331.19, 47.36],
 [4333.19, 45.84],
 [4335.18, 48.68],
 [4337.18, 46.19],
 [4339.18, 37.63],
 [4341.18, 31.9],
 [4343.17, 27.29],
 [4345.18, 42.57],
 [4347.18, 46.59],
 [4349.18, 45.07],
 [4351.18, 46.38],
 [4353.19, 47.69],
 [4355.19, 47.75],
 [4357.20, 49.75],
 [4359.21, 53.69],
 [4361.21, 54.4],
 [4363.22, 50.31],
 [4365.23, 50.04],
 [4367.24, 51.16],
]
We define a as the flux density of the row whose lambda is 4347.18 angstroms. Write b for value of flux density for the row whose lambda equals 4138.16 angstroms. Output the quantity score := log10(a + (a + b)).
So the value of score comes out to 2.16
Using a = 46.59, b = 52.57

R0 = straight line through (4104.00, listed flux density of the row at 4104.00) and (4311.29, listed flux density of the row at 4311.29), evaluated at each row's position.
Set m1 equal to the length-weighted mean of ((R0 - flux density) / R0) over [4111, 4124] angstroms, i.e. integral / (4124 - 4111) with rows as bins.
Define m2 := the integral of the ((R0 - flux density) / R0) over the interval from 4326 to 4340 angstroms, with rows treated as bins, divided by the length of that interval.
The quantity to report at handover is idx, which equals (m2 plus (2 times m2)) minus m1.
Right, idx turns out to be 0.9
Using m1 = -0.6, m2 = 0.1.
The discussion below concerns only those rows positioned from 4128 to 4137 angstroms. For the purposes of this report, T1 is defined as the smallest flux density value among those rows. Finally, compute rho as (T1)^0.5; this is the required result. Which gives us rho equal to 7.06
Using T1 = 49.9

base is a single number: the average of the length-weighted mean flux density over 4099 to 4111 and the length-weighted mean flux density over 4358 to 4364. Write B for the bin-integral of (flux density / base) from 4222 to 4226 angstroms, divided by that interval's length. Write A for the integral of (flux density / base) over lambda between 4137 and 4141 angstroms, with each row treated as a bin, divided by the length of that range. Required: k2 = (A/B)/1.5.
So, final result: 0.688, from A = 1.10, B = 1.06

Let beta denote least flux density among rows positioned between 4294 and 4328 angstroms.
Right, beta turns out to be 42.8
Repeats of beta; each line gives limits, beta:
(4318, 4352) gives 27.29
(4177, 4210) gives 47.21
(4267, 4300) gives 43.52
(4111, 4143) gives 46.74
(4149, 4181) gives 47.57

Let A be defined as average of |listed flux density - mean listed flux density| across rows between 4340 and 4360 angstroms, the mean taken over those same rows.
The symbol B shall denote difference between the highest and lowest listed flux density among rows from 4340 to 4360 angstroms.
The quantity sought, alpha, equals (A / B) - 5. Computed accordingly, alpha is -4.77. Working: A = 6.0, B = 26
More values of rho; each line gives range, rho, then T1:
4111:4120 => 6.84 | 46.74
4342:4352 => 5.22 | 27.29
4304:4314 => 6.66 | 44.31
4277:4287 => 6.92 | 47.9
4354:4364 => 6.91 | 47.75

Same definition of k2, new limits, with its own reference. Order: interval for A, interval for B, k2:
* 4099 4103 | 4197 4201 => 0.523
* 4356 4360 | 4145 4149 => 0.709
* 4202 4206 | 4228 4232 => 0.687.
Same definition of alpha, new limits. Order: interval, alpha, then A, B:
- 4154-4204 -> -4.76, 1.9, 8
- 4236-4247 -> -4.74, 1.3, 5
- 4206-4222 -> -4.77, 0.8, 4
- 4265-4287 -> -4.79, 2.0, 9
